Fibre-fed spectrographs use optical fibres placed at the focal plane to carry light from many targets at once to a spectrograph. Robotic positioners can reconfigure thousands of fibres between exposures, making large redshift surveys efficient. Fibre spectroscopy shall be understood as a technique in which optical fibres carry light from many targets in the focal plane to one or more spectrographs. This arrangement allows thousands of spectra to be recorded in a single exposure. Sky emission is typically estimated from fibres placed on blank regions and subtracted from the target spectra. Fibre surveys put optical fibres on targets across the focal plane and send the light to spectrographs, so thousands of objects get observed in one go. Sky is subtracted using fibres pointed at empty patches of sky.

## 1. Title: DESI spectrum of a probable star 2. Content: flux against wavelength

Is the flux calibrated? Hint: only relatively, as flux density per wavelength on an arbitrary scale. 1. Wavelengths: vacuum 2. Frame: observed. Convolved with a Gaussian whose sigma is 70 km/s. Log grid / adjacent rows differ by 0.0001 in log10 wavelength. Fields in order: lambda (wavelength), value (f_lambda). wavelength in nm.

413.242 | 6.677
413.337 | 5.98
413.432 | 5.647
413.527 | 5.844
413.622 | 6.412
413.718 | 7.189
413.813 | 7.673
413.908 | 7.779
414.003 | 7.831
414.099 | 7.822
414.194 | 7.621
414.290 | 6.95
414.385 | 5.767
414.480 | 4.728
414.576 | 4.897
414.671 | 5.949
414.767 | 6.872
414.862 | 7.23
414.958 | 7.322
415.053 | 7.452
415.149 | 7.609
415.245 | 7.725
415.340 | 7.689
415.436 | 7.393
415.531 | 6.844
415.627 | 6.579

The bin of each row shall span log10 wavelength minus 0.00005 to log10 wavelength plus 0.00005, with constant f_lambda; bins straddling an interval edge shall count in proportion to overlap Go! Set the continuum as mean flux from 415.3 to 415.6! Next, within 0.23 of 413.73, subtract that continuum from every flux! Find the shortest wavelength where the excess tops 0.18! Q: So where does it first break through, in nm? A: 413.813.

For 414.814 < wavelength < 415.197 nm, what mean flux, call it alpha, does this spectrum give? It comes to 7.4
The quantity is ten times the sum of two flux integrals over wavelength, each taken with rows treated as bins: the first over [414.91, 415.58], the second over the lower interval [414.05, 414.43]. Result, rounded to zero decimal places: 77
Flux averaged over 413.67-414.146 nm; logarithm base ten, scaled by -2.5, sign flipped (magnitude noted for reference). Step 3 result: 2.21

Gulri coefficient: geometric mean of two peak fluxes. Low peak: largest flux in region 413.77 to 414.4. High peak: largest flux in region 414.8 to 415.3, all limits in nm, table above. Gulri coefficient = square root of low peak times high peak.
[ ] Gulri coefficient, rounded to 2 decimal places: 7.78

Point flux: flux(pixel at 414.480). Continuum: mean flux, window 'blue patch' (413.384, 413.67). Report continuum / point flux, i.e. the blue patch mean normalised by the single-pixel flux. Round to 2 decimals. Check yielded 1.26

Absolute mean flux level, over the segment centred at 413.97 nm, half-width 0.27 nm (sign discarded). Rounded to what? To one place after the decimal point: 7.7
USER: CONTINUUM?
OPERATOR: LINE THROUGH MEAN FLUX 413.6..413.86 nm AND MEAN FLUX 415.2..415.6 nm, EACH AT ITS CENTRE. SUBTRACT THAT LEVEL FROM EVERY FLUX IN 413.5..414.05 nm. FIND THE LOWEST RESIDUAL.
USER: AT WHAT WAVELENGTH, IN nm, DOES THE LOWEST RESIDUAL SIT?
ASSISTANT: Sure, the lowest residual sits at 413.527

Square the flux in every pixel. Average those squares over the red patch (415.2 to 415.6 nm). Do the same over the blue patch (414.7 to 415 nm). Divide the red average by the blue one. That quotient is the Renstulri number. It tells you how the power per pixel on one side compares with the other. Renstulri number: 1.1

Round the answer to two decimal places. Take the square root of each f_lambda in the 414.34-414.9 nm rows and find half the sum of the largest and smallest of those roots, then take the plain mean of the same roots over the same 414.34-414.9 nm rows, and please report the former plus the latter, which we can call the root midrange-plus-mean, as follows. 4.85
